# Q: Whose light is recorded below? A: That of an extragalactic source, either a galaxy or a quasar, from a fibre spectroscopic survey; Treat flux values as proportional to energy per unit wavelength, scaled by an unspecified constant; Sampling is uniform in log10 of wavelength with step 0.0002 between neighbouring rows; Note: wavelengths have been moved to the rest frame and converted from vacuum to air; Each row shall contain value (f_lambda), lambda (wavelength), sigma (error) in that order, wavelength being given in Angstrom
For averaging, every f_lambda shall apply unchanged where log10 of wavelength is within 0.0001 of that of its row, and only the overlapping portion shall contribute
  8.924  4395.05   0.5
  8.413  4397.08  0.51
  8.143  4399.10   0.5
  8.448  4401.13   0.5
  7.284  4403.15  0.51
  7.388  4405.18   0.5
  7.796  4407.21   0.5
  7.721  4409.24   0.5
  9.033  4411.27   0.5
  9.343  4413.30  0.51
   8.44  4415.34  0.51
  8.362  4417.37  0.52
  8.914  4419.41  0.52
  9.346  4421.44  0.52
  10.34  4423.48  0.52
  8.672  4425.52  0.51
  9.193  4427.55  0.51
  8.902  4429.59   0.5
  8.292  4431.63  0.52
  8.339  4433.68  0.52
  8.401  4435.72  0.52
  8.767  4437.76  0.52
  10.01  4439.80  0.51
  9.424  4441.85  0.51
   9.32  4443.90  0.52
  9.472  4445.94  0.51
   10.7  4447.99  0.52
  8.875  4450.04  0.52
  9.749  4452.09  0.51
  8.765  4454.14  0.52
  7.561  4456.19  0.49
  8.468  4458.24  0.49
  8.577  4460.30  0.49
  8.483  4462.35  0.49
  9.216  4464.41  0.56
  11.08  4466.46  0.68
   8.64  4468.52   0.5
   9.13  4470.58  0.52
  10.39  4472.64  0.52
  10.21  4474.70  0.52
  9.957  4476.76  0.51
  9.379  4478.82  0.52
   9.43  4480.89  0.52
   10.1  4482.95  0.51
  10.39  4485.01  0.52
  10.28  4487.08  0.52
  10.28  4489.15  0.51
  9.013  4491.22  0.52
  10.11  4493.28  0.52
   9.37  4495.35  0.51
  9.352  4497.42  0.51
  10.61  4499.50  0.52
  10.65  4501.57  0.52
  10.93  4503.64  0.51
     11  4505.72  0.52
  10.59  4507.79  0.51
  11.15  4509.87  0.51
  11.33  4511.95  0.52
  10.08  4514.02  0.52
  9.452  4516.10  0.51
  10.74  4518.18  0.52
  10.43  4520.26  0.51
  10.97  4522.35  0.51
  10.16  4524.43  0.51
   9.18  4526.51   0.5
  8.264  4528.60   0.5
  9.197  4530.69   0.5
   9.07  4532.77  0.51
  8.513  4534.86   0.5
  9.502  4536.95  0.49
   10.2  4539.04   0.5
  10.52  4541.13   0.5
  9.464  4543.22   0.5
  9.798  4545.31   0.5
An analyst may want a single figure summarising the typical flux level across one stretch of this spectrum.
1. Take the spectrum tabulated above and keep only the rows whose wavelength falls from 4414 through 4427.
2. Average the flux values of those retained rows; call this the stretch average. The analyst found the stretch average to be 9.0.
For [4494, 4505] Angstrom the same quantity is 10.2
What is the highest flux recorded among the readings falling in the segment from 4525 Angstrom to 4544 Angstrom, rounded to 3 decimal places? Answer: 10.520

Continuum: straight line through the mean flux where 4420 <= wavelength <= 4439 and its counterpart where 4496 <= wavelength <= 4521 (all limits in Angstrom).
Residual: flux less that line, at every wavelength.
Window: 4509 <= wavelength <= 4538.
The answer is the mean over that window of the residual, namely -0.96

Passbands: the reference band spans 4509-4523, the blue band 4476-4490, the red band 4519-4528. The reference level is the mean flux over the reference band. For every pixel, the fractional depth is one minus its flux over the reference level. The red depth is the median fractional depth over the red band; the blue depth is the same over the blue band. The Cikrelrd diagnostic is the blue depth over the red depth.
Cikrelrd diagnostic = 1.7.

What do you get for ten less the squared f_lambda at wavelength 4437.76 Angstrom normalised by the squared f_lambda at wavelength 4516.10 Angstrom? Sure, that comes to 9.14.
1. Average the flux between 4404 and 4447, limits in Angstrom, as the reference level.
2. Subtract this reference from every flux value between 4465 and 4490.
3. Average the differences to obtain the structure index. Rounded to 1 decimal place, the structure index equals 1.1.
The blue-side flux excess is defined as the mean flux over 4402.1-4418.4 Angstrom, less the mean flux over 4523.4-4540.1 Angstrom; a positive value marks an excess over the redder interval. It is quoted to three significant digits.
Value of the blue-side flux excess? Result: -1.09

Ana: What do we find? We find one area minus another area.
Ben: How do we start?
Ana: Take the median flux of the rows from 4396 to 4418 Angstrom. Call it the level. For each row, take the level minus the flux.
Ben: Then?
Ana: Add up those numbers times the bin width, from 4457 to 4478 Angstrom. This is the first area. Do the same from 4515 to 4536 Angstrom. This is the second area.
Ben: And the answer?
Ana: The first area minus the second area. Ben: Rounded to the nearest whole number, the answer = 4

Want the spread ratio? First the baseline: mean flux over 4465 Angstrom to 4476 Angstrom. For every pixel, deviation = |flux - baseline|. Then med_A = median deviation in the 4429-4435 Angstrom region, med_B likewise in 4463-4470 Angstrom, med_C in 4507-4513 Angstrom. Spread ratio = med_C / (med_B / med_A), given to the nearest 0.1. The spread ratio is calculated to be 1.6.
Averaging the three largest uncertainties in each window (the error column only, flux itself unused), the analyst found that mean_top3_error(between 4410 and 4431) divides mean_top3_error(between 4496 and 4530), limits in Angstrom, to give 1.00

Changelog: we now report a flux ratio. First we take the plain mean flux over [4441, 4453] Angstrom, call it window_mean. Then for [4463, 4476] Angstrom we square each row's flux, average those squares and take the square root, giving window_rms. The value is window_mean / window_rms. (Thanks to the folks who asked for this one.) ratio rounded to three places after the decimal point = 0.977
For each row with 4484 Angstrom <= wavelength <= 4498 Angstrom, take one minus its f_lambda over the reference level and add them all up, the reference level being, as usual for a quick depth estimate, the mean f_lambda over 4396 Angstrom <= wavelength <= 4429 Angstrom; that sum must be -1.0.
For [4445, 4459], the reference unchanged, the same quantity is -0.4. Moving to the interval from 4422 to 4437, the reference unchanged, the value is -0.3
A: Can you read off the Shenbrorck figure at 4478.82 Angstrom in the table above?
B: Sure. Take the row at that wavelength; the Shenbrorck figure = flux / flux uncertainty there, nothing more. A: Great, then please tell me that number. 18.0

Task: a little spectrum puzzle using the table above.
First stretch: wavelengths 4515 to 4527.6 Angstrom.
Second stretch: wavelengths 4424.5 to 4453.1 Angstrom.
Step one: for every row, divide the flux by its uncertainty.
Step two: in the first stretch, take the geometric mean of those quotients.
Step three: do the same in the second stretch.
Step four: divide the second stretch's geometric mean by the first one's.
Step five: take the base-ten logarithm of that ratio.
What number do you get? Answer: -0.049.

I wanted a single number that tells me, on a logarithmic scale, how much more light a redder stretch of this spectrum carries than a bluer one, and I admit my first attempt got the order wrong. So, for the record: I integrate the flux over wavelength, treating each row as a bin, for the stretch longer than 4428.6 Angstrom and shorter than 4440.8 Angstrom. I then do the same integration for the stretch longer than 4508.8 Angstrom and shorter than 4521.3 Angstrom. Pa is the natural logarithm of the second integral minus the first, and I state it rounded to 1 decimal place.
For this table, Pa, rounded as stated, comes 3.2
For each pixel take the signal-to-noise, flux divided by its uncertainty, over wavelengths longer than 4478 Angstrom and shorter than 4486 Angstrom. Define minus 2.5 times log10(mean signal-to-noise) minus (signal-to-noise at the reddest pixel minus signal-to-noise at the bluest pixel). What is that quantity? -5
